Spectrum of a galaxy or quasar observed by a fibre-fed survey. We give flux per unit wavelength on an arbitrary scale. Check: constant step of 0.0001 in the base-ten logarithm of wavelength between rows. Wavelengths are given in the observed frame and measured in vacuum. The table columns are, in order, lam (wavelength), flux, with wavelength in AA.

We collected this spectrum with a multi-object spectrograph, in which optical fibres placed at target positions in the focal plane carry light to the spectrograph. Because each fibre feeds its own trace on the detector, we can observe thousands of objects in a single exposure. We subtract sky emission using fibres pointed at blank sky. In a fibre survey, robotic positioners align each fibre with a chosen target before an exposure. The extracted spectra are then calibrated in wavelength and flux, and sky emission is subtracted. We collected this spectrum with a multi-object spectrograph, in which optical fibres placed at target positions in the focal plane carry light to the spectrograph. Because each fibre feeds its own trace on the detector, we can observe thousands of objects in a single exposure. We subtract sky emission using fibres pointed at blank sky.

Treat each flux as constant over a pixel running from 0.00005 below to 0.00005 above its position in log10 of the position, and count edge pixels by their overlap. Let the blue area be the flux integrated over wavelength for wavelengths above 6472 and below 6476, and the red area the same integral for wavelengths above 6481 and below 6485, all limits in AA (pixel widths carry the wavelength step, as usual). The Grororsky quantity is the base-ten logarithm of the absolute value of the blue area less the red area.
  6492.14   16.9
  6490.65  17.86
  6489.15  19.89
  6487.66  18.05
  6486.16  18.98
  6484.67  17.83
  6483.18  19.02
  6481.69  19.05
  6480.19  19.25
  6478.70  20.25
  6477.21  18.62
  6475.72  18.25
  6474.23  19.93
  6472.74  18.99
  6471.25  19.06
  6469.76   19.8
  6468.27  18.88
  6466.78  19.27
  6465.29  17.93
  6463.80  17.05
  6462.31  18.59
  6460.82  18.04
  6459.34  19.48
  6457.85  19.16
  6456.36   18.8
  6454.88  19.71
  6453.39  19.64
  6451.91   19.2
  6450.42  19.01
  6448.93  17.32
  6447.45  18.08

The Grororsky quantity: 0.2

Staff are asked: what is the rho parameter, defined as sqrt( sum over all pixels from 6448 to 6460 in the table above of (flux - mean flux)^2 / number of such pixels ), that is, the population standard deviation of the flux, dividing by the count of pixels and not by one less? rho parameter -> 0.7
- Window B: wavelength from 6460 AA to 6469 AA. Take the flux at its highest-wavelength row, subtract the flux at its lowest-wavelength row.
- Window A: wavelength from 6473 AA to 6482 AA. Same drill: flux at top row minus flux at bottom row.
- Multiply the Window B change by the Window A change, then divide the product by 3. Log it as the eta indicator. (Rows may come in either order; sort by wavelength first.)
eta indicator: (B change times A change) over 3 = -0.25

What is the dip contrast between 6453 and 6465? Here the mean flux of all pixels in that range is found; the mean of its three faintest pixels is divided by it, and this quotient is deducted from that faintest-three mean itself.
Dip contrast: 16.9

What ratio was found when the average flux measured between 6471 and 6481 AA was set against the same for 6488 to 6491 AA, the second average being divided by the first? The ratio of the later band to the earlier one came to 0.98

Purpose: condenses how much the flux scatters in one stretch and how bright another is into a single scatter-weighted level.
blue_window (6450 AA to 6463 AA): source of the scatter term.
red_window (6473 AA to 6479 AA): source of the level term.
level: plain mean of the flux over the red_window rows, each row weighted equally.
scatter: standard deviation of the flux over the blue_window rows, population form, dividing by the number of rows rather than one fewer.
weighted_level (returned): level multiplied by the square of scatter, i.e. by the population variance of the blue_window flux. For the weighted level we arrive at 4.9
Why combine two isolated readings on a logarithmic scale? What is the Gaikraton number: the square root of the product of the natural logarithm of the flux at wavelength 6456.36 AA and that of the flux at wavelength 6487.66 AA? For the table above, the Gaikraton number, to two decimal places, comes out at 2.91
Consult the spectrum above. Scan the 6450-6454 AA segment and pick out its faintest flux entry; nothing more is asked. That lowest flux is 19.01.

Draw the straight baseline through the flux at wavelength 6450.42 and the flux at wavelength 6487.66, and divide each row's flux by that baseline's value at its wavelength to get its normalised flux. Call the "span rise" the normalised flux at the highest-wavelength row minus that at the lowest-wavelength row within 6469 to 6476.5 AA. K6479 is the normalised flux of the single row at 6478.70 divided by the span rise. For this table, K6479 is -15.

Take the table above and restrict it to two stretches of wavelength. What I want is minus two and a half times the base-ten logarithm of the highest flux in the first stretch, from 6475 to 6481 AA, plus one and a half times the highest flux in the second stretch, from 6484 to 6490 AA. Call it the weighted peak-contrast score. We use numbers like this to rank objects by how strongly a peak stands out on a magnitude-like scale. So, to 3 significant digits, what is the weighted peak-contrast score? 26.6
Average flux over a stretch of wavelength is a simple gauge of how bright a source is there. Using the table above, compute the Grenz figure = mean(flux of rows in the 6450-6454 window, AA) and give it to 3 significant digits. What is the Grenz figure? 19.3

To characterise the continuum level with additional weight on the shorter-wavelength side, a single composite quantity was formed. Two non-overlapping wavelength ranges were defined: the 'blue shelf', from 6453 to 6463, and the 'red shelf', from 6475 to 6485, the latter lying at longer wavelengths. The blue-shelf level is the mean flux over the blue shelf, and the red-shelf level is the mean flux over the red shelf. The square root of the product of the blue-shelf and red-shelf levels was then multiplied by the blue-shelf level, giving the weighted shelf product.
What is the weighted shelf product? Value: 362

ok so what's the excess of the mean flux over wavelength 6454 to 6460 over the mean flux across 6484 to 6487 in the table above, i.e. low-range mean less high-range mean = 0.9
